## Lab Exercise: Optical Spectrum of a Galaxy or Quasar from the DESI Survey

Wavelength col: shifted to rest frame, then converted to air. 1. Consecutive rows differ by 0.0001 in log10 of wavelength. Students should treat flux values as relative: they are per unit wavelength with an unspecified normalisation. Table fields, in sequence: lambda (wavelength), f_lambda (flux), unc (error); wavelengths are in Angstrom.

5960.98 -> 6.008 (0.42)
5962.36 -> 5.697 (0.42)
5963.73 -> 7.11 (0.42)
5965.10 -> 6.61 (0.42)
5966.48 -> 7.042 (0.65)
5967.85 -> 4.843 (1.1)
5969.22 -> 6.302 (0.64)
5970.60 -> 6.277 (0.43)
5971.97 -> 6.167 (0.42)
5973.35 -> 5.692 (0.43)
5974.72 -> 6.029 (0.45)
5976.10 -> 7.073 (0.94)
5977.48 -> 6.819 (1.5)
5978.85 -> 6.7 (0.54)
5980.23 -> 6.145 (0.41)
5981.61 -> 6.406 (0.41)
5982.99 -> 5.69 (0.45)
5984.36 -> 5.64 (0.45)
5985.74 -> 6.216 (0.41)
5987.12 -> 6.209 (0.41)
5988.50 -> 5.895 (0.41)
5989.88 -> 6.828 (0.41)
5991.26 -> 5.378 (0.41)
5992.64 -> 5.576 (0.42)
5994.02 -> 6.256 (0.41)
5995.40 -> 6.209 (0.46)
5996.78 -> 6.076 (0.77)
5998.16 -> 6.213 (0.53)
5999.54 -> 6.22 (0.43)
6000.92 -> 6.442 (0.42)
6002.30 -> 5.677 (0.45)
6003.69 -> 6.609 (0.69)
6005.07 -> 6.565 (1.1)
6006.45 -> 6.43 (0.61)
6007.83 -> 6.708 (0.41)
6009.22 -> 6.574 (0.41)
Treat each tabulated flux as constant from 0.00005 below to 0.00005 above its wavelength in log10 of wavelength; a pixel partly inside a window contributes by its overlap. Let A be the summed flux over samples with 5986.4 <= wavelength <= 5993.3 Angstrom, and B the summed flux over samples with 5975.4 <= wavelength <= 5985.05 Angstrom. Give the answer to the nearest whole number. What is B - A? 15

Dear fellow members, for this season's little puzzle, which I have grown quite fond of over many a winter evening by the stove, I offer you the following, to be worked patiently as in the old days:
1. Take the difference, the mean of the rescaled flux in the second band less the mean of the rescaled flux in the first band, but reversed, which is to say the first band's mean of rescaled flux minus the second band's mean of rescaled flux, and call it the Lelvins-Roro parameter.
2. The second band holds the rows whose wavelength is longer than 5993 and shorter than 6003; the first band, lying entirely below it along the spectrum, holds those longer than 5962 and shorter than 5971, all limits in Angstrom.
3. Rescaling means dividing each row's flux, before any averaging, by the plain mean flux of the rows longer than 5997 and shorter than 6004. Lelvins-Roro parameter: 0.02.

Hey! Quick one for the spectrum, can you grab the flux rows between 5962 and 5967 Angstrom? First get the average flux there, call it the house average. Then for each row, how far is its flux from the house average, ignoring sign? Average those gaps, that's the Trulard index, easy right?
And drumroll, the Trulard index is 0.46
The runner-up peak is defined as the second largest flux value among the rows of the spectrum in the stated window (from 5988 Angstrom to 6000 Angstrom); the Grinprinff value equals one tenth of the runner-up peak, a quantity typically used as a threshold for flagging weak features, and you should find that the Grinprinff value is 0.626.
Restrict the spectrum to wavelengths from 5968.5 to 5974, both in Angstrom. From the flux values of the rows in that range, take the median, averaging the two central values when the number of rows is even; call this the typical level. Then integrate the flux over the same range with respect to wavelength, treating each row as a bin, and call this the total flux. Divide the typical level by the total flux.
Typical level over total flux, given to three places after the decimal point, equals 0.185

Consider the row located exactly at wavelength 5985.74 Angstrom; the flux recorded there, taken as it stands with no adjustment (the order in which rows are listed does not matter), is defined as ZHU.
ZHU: 6.216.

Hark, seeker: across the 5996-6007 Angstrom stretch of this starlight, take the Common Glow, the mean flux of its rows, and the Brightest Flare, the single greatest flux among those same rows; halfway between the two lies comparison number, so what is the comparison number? 6.44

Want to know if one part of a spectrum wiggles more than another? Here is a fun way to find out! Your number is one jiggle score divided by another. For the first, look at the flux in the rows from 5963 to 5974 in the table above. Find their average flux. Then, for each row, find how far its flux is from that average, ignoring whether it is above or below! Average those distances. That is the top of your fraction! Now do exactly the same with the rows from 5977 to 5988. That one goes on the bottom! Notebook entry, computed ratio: 1.66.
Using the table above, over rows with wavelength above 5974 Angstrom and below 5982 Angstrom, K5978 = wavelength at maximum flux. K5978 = 5976.10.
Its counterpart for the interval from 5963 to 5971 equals 5963.73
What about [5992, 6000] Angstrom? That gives 5994.02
